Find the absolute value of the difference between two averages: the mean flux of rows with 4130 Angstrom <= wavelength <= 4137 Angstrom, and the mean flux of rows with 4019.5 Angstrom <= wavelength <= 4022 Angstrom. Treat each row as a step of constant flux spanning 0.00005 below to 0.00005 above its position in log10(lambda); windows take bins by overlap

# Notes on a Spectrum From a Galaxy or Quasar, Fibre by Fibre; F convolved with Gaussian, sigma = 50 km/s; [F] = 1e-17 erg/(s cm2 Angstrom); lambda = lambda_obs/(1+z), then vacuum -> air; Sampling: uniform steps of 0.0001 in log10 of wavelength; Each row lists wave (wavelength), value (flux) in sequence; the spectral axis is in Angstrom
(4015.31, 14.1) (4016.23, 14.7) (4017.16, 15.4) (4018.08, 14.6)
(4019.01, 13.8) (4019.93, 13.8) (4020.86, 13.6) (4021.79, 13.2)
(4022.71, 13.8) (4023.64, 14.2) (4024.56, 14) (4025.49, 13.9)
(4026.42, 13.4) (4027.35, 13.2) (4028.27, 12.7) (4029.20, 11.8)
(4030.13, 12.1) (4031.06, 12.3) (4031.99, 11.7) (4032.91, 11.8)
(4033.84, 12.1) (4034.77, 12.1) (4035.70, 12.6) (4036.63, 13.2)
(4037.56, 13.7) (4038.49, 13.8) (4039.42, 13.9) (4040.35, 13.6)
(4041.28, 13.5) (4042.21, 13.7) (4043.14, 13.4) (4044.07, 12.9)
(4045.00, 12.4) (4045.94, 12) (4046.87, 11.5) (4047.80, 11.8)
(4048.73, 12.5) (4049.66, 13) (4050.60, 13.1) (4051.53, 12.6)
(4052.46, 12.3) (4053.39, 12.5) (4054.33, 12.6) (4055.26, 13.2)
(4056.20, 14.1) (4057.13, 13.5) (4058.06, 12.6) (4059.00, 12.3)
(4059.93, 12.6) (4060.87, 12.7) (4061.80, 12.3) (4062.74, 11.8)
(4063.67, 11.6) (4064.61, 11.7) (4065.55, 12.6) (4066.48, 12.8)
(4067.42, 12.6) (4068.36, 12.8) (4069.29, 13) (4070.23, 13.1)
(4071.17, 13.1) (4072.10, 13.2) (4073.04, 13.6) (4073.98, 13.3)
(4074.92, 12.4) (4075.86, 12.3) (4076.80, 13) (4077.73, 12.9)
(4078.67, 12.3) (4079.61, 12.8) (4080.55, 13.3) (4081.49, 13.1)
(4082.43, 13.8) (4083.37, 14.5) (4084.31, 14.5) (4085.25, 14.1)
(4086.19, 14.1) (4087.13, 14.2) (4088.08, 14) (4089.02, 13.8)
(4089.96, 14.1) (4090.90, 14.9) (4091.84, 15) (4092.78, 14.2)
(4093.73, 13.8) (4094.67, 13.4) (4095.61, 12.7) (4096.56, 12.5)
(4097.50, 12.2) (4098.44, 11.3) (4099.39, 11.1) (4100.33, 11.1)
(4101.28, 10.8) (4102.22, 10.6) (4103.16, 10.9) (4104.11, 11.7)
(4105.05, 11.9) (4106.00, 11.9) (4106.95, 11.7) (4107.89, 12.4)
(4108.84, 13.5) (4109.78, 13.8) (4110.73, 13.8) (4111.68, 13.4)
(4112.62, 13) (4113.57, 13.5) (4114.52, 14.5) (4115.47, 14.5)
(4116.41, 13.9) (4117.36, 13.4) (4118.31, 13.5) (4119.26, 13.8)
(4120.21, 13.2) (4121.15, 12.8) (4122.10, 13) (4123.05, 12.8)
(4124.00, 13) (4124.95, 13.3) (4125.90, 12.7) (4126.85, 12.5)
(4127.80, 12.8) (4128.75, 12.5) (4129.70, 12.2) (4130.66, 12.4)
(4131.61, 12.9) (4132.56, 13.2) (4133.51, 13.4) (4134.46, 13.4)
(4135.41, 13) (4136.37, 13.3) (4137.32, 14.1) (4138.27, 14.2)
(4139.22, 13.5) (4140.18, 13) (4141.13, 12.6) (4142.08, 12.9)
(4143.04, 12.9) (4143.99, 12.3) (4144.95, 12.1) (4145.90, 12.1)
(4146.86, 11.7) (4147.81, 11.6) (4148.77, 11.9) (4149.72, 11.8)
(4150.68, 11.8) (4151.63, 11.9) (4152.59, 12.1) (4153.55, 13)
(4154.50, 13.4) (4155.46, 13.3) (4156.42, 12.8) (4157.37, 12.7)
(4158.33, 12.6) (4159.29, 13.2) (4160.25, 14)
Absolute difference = 0.4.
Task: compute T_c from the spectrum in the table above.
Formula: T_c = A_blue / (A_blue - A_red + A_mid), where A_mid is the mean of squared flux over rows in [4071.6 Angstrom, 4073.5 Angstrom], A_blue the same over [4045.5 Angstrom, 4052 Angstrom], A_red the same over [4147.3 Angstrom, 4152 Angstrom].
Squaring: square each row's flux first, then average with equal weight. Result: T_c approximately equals 0.79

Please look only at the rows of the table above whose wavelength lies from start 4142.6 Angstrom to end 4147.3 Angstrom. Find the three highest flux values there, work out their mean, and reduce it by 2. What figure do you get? 10.4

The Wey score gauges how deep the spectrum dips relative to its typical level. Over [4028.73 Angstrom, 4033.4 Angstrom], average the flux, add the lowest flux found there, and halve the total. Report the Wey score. 11.8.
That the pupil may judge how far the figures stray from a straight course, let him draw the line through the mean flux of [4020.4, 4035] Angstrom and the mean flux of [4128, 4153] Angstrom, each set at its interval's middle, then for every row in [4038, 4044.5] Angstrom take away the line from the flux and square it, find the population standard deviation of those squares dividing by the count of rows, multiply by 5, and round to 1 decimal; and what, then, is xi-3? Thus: 1.7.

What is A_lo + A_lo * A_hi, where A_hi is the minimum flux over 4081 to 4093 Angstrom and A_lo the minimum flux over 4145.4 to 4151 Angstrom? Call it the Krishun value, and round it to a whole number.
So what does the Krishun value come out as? 164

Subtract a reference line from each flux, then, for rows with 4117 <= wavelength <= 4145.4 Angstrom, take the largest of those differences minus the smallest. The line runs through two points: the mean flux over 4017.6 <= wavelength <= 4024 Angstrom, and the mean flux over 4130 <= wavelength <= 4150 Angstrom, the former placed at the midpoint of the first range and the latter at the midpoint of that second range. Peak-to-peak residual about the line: 2.1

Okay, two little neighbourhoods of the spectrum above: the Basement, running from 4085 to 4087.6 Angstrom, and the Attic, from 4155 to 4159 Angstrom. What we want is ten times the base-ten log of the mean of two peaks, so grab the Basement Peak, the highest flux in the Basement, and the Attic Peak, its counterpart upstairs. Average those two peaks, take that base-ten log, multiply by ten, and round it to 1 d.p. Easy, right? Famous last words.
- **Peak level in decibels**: 11.4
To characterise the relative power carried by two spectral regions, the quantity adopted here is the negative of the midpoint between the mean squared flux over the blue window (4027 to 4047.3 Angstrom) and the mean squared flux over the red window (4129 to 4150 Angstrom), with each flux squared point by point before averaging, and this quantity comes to -163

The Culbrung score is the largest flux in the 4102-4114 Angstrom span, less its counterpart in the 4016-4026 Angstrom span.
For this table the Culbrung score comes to -1.6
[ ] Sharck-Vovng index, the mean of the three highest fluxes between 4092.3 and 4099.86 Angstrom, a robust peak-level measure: 13.8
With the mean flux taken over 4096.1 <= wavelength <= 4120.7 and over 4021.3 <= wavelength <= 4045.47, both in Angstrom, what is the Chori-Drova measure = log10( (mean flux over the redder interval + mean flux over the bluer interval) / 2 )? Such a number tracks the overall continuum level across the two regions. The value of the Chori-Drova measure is 1.11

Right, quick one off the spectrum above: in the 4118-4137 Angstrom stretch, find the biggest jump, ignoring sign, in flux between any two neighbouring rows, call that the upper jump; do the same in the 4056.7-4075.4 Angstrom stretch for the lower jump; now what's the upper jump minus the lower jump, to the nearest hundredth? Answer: -0.30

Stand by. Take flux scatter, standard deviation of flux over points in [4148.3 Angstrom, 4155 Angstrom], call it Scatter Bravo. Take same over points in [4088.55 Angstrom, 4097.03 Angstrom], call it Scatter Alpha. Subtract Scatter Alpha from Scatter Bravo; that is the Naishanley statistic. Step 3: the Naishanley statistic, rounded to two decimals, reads -0.21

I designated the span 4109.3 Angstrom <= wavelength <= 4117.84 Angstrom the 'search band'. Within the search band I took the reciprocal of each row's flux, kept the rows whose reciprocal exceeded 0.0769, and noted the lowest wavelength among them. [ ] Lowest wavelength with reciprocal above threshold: 4112.62 Angstrom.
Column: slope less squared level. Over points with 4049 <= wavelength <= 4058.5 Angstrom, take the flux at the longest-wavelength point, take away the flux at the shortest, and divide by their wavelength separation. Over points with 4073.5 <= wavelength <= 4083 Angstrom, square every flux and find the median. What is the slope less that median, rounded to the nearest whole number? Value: -168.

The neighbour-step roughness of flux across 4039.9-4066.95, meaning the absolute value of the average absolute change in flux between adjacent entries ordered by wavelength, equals 0.40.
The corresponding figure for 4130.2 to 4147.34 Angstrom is 0.34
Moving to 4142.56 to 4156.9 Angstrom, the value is 0.28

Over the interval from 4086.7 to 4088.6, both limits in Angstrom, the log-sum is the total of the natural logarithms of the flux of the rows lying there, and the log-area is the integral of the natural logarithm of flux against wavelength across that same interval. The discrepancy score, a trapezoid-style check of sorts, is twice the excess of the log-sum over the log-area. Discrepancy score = 0.6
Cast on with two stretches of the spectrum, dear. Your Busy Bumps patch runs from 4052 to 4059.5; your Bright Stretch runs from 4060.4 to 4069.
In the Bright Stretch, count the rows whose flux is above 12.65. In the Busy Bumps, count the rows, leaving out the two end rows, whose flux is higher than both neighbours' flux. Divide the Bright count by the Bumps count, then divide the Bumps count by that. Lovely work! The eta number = 0.33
